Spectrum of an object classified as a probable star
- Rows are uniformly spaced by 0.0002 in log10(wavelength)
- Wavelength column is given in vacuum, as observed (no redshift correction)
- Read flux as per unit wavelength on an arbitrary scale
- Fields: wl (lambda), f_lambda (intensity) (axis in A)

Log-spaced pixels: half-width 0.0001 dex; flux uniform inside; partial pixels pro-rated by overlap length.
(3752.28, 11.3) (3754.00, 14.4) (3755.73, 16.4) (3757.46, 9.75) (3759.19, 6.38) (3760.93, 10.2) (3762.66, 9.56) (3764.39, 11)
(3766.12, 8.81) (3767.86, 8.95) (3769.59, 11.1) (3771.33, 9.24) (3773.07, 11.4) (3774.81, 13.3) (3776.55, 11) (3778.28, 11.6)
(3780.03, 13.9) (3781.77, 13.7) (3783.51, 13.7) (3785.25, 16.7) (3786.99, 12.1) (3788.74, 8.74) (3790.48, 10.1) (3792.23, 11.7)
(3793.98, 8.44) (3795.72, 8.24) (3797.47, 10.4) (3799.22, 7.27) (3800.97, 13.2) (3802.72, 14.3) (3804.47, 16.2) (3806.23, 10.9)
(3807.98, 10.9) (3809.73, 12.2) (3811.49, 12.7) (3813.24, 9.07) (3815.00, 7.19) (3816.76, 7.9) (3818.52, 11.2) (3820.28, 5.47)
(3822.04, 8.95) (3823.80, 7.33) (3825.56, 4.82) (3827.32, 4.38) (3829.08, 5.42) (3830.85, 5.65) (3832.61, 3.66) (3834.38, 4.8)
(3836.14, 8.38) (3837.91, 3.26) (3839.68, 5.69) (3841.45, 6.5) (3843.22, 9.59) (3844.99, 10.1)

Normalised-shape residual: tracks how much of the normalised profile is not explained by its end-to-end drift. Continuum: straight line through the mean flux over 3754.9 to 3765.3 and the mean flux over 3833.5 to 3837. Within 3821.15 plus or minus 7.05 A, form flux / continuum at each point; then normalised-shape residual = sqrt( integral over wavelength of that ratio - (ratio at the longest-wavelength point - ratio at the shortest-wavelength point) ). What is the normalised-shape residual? 3.7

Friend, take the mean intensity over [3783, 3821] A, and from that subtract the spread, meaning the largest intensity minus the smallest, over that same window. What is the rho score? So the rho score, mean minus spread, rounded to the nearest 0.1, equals -0.4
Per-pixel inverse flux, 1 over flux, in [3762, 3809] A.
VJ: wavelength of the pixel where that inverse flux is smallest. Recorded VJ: 3785.25 A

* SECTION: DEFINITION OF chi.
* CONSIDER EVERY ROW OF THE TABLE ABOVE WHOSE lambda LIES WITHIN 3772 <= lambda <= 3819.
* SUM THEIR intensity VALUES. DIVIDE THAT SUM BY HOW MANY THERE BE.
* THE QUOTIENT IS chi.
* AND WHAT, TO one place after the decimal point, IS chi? 11.4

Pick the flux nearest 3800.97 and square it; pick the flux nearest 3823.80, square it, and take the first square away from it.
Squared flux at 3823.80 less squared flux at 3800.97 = -121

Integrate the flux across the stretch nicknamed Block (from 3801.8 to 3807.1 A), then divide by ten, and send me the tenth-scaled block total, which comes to 7.3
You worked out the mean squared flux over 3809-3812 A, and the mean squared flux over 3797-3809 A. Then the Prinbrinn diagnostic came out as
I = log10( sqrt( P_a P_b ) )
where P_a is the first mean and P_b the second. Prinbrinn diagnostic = 2.18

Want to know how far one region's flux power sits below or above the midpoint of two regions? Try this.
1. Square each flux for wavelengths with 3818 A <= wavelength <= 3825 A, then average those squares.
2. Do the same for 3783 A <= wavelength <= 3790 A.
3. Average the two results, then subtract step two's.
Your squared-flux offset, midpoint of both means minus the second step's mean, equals -50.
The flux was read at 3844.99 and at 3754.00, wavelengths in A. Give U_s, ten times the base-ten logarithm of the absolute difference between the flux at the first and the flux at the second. 6.3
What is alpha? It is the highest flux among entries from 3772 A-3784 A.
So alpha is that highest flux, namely 13.9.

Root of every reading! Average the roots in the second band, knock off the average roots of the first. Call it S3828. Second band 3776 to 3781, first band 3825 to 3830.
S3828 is 1.3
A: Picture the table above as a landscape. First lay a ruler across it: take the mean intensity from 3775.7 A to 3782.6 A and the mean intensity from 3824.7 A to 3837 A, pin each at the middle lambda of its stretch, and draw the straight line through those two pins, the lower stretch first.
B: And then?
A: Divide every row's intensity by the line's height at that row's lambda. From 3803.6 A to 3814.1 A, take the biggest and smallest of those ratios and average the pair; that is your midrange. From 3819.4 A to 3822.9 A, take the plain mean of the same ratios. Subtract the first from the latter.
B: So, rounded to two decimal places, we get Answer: -0.40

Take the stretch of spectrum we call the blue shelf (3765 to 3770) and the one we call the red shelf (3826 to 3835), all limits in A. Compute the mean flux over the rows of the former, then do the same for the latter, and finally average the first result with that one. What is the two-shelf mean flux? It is 7.2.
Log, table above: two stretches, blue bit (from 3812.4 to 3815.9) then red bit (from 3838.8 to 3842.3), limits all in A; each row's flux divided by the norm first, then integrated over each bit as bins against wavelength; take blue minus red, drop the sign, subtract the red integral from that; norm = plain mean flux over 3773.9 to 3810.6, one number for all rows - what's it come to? -1.2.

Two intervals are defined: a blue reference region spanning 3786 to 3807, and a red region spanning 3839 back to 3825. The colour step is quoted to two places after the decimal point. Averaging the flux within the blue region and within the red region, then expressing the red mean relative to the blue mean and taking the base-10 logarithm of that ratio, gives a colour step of -0.34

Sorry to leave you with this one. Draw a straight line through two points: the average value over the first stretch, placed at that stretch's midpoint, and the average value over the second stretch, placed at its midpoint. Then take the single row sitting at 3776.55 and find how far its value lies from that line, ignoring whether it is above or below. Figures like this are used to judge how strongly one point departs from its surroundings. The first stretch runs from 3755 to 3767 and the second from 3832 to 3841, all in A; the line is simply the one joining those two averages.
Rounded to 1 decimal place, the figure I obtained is 1.8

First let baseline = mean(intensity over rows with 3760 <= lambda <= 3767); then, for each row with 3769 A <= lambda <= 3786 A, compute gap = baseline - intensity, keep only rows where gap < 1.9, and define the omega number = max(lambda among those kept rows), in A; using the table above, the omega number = 3785.25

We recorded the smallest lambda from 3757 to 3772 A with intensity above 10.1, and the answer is 3760.93 A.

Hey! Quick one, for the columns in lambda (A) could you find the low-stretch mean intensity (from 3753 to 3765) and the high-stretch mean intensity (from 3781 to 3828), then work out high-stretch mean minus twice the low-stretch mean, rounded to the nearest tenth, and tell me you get -11.9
